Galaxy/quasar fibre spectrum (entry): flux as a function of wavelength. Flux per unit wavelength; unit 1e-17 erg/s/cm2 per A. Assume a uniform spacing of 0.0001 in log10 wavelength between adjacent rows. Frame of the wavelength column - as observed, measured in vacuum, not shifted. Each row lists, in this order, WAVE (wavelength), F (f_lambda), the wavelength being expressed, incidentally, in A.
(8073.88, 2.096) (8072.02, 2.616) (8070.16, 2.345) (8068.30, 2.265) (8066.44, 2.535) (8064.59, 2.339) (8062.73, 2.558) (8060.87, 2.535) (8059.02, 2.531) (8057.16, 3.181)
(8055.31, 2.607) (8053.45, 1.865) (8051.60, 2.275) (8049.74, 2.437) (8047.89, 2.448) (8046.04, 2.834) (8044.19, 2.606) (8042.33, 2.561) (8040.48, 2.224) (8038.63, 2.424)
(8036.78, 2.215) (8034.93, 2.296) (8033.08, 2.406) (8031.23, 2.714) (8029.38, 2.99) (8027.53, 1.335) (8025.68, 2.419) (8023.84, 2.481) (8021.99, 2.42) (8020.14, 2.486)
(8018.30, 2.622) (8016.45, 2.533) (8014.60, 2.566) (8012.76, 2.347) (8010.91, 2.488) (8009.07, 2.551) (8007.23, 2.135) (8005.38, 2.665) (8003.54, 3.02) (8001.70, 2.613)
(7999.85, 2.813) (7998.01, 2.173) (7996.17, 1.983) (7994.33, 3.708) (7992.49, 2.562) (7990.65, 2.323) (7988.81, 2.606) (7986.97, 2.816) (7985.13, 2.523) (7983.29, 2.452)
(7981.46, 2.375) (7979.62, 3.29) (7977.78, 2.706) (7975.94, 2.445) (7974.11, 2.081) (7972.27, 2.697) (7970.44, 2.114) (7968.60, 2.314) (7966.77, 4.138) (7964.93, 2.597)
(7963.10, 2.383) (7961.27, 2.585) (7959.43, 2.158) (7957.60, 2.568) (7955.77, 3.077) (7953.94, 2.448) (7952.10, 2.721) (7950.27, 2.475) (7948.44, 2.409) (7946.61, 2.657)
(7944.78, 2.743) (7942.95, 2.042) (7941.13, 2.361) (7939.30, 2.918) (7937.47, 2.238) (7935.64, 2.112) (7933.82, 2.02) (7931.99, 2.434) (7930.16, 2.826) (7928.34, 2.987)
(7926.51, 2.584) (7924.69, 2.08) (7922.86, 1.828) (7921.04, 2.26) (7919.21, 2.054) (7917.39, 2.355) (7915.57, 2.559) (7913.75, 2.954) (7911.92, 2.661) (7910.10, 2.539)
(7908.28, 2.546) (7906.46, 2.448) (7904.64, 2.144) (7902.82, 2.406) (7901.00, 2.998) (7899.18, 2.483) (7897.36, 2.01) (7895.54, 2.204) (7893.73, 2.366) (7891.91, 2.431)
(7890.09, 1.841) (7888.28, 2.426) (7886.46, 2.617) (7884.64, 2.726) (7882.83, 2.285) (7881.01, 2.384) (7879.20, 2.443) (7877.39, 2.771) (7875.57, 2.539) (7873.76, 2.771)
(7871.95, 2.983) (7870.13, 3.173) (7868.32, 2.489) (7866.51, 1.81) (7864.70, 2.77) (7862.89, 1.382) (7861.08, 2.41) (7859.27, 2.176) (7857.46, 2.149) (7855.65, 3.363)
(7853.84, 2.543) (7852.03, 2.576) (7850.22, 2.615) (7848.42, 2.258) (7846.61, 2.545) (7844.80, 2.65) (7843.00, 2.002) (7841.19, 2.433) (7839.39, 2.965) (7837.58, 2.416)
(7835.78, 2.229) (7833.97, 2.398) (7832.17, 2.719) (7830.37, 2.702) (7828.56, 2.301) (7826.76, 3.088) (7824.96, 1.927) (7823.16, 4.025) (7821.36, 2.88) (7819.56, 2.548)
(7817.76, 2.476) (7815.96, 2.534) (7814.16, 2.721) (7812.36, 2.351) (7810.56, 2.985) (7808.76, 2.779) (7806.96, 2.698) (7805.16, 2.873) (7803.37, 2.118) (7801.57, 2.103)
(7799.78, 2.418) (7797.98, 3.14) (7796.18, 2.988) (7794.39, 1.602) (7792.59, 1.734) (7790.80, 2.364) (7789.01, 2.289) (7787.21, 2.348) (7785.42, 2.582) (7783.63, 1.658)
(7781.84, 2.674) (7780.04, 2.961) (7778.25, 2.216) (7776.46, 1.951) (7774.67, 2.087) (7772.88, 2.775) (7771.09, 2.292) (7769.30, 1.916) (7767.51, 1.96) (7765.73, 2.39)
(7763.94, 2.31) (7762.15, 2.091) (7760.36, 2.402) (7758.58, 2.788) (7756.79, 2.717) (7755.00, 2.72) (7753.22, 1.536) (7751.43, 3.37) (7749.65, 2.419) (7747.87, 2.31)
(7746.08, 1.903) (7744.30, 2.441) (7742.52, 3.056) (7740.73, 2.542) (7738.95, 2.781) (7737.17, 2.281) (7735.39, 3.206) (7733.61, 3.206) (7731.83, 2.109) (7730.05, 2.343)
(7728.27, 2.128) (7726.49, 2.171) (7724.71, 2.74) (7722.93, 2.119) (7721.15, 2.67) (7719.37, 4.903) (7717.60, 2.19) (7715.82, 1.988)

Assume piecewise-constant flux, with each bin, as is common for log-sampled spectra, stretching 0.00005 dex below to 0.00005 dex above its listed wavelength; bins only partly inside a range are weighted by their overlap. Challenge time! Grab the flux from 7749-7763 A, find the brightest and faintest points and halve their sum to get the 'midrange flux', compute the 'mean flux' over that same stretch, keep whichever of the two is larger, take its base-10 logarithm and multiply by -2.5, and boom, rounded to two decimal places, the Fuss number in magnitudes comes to -1.00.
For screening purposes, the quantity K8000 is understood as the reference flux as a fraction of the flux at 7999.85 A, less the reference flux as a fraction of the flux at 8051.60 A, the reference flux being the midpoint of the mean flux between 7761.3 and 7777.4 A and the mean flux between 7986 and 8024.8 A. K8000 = -0.200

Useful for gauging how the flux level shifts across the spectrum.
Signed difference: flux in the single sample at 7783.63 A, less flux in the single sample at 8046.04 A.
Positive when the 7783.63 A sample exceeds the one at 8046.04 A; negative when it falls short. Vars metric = -1.2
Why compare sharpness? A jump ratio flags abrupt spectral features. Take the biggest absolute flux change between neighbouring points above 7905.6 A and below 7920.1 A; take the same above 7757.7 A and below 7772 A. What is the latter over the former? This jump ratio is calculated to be 1.09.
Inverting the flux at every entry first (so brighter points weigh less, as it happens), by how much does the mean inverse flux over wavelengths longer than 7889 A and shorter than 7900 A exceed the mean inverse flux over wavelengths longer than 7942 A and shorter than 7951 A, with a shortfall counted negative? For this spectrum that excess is 0.045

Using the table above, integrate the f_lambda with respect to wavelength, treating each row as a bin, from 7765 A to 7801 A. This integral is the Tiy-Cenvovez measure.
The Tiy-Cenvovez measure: 83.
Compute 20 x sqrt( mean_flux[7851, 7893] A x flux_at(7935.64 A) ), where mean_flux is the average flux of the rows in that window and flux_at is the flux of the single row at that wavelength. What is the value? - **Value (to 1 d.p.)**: 45.8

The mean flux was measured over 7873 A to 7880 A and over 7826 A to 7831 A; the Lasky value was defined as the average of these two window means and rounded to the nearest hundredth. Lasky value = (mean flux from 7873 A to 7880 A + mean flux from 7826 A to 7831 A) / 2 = 2.66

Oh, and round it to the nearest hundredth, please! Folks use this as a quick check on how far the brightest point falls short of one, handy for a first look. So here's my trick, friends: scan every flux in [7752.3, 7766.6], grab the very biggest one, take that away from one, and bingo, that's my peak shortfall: -1.79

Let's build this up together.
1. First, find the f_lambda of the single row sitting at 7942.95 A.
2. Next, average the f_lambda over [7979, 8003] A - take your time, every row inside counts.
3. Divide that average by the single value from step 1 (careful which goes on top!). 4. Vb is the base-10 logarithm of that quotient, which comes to 0.110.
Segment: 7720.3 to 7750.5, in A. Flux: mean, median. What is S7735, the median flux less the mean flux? -0.08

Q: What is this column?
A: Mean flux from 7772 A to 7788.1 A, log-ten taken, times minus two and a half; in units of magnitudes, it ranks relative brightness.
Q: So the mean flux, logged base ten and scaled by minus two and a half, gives -0.93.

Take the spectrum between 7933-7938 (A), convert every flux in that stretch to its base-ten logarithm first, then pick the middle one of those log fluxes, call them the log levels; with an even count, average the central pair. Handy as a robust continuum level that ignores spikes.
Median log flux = 0.325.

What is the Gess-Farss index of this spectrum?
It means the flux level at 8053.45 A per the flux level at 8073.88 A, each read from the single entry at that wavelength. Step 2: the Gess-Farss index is 0.89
